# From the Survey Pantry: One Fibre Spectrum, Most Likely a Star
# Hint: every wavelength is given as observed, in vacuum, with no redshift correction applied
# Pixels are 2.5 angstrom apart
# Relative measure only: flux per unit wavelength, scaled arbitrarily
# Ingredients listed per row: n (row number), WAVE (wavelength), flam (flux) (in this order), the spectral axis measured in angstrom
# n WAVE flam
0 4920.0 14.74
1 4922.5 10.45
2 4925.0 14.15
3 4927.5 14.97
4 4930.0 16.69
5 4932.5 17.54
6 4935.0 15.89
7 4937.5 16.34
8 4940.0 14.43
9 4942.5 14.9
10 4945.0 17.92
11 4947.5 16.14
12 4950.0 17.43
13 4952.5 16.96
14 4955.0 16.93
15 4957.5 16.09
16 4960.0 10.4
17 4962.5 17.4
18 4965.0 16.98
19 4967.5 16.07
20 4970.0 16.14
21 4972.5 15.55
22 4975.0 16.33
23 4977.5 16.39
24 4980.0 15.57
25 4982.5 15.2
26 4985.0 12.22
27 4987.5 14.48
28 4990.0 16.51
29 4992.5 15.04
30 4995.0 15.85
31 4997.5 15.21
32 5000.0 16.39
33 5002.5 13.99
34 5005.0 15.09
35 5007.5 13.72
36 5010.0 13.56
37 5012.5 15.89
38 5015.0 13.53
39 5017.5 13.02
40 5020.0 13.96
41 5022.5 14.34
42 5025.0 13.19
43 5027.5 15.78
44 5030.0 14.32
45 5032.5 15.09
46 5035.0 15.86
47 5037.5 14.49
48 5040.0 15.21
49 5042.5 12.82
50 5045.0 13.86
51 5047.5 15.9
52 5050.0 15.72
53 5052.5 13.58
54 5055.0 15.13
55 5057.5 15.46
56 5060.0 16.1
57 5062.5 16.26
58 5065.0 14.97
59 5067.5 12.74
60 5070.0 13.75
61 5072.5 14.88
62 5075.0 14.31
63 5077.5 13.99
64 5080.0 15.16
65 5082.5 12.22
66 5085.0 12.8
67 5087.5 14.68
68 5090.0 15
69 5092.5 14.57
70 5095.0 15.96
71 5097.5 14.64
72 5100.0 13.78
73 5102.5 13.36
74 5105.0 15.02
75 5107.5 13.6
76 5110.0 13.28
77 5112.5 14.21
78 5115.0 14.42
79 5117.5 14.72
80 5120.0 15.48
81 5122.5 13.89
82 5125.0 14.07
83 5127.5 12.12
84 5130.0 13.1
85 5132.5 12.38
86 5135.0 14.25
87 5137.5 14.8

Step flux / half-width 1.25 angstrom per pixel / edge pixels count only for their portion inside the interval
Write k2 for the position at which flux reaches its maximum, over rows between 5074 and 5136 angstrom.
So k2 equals 5095.0 angstrom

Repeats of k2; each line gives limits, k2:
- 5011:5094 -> 5062.5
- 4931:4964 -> 4945.0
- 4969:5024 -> 4990.0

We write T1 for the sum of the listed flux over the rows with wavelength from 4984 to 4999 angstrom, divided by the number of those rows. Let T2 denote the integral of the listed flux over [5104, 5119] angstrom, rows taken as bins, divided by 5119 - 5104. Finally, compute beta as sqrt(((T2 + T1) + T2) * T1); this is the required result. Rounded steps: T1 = 14.9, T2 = 14.2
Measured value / 25.4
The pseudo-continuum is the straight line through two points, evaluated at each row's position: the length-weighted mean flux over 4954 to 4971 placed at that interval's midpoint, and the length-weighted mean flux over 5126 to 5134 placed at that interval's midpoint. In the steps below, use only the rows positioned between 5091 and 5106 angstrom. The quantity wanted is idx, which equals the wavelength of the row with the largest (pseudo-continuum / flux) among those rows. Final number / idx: 5102.5 angstrom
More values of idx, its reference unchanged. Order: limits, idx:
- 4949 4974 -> 4960.0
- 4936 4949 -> 4940.0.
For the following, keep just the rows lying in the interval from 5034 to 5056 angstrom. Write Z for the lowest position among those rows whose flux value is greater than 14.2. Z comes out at 5035.0 angstrom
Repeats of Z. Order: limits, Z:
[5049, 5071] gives 5050.0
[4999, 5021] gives 5000.0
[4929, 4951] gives 4930.0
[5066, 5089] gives 5072.5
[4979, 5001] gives 4980.0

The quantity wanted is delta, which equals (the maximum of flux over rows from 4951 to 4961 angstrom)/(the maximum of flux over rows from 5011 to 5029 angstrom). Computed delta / 1.07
